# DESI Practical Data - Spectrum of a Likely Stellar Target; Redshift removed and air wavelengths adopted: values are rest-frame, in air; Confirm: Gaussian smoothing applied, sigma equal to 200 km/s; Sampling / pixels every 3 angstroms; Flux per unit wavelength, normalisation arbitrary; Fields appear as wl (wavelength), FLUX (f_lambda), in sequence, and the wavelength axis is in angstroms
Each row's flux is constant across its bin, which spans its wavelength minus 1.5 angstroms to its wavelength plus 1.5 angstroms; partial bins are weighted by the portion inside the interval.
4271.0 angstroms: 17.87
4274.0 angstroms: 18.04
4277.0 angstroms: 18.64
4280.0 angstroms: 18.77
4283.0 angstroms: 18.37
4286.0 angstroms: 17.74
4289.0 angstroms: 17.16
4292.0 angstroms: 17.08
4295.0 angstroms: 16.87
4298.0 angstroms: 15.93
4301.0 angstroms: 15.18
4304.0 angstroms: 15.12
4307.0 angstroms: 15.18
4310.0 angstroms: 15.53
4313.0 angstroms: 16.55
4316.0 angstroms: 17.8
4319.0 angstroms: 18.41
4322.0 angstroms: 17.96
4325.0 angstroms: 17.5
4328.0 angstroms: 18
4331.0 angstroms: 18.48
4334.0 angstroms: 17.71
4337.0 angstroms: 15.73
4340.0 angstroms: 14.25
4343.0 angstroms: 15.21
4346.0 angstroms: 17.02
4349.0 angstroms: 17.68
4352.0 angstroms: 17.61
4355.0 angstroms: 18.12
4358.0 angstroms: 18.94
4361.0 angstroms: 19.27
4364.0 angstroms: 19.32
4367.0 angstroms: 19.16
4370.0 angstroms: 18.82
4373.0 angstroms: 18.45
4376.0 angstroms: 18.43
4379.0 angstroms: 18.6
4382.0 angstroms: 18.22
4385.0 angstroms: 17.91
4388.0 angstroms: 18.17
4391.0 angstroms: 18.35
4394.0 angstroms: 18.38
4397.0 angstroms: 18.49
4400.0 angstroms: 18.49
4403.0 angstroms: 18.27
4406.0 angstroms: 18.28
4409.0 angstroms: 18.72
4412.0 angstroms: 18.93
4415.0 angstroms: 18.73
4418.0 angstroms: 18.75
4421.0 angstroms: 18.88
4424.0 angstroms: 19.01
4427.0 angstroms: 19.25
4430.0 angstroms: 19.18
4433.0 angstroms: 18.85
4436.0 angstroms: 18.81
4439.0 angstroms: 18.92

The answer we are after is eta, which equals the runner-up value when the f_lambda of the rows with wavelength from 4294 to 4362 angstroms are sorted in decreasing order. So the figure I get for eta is 18.94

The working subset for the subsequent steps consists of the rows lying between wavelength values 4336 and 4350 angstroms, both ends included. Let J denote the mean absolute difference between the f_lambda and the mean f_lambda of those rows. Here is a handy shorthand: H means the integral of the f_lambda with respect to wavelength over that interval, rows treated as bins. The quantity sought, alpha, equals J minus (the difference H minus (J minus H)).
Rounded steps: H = 223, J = 1.1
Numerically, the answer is -444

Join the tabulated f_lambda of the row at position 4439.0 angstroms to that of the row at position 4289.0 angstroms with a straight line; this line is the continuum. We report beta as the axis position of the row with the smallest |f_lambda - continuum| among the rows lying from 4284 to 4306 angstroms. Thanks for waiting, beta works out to 4289.0 angstroms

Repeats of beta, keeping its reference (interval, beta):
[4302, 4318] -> 4316.0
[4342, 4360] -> 4349.0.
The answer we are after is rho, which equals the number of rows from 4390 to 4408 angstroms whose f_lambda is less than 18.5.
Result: 6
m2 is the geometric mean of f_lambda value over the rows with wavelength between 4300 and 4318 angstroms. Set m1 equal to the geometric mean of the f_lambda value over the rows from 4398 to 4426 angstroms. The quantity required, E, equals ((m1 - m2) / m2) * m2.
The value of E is 2.8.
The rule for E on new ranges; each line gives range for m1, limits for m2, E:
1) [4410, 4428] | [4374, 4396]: 0.6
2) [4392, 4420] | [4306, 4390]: 1.0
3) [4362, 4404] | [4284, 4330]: 1.7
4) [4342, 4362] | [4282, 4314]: 1.3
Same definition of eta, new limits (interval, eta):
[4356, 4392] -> 19.27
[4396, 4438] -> 19.18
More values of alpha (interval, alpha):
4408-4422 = -526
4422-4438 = -608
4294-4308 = -436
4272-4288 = -584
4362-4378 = -602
